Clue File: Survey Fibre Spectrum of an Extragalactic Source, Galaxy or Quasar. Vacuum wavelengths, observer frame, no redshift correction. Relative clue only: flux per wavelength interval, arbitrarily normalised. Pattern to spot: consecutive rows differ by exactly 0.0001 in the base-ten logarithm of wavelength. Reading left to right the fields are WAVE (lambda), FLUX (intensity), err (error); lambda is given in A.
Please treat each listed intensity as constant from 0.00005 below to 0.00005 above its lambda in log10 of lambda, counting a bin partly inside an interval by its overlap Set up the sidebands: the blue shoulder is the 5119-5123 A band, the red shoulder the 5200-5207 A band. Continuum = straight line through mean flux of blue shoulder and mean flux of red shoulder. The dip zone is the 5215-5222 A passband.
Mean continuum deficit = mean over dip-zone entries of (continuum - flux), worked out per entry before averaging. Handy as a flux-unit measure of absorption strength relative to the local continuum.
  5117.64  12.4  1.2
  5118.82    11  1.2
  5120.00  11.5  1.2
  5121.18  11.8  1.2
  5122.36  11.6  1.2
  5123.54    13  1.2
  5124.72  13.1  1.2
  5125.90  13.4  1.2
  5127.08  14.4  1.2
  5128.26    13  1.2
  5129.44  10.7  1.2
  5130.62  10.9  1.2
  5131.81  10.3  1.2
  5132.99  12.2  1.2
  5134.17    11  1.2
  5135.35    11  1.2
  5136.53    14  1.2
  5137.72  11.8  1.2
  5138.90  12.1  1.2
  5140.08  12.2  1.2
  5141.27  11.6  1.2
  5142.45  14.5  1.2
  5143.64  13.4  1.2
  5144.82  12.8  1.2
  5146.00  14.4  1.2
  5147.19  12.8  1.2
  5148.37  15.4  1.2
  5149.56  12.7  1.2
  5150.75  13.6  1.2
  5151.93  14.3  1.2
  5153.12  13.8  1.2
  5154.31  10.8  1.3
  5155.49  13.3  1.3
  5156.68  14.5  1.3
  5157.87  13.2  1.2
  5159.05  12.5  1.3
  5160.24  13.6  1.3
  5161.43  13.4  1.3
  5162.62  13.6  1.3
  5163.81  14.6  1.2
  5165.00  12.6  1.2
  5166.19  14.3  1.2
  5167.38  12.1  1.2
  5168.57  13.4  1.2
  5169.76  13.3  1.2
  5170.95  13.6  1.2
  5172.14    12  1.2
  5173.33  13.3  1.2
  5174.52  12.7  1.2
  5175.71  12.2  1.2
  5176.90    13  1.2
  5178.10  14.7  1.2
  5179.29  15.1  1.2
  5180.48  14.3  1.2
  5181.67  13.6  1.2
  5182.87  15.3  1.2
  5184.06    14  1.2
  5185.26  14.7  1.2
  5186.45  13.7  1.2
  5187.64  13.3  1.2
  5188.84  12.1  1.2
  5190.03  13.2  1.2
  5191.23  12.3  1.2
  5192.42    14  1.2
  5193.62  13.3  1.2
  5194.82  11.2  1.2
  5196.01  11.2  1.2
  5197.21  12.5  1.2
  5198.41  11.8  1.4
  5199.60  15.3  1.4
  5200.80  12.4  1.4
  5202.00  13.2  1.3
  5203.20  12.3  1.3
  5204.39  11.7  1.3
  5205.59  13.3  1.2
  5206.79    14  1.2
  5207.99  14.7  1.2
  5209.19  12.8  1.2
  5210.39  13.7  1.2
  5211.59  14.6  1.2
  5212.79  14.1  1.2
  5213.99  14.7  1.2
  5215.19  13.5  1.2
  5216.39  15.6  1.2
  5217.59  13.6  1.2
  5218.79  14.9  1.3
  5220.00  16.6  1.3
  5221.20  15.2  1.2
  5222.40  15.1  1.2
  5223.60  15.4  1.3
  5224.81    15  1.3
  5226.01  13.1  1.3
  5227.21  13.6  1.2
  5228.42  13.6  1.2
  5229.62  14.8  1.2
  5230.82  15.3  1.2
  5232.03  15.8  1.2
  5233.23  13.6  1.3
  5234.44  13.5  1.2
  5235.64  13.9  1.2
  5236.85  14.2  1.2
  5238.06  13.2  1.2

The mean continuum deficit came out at -1.9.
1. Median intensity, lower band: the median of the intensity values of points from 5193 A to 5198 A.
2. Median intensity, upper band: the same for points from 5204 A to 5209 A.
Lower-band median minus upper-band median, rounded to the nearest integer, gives -2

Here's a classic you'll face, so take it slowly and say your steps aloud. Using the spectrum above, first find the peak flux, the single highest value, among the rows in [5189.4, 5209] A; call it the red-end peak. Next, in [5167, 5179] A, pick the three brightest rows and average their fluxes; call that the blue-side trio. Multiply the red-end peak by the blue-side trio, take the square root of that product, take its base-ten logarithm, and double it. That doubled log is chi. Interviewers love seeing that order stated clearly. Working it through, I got 2.33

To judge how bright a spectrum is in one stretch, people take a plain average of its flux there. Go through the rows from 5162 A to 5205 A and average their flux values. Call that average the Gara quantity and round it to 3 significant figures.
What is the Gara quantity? 13.2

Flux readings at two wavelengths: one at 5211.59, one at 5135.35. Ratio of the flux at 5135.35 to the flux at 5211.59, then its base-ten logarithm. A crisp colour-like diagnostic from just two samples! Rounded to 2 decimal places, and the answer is -0.12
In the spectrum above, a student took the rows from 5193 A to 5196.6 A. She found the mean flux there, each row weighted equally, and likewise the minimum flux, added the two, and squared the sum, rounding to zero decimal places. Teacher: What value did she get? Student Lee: 534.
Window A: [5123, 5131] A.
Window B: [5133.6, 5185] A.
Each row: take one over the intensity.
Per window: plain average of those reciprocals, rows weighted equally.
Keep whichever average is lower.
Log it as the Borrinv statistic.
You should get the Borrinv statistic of 0.076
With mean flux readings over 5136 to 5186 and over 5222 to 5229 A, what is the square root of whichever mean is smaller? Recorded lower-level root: 3.66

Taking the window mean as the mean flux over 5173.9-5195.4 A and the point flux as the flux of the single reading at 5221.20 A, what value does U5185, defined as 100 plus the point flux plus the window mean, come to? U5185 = 128.7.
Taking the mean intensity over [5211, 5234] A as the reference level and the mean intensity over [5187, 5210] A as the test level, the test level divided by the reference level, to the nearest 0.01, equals 0.88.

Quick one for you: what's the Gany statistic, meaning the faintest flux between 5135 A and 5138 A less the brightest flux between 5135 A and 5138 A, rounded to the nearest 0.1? -3.0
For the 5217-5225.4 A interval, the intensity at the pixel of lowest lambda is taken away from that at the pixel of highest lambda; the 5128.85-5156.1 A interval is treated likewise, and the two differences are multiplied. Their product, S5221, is 3.6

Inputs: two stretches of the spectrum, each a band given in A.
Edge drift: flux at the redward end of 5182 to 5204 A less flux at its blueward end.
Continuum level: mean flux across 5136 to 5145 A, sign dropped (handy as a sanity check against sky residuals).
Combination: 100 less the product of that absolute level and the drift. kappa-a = 138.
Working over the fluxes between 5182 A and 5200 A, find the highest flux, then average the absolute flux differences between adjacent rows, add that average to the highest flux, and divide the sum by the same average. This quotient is 13.9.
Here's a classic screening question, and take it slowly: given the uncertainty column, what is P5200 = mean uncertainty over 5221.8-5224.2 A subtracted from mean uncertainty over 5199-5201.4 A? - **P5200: 0.15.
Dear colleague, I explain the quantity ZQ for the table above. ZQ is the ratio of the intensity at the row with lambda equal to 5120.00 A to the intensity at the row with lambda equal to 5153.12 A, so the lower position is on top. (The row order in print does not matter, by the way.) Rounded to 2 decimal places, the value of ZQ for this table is 0.83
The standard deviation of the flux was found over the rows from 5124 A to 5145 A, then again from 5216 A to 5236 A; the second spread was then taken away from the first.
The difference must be 0.28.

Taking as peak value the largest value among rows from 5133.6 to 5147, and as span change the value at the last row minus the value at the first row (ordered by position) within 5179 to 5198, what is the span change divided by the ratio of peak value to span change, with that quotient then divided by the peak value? 0.032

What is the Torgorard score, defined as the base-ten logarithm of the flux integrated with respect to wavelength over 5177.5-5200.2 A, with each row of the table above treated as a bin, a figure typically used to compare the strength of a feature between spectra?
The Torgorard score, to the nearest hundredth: 2.48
